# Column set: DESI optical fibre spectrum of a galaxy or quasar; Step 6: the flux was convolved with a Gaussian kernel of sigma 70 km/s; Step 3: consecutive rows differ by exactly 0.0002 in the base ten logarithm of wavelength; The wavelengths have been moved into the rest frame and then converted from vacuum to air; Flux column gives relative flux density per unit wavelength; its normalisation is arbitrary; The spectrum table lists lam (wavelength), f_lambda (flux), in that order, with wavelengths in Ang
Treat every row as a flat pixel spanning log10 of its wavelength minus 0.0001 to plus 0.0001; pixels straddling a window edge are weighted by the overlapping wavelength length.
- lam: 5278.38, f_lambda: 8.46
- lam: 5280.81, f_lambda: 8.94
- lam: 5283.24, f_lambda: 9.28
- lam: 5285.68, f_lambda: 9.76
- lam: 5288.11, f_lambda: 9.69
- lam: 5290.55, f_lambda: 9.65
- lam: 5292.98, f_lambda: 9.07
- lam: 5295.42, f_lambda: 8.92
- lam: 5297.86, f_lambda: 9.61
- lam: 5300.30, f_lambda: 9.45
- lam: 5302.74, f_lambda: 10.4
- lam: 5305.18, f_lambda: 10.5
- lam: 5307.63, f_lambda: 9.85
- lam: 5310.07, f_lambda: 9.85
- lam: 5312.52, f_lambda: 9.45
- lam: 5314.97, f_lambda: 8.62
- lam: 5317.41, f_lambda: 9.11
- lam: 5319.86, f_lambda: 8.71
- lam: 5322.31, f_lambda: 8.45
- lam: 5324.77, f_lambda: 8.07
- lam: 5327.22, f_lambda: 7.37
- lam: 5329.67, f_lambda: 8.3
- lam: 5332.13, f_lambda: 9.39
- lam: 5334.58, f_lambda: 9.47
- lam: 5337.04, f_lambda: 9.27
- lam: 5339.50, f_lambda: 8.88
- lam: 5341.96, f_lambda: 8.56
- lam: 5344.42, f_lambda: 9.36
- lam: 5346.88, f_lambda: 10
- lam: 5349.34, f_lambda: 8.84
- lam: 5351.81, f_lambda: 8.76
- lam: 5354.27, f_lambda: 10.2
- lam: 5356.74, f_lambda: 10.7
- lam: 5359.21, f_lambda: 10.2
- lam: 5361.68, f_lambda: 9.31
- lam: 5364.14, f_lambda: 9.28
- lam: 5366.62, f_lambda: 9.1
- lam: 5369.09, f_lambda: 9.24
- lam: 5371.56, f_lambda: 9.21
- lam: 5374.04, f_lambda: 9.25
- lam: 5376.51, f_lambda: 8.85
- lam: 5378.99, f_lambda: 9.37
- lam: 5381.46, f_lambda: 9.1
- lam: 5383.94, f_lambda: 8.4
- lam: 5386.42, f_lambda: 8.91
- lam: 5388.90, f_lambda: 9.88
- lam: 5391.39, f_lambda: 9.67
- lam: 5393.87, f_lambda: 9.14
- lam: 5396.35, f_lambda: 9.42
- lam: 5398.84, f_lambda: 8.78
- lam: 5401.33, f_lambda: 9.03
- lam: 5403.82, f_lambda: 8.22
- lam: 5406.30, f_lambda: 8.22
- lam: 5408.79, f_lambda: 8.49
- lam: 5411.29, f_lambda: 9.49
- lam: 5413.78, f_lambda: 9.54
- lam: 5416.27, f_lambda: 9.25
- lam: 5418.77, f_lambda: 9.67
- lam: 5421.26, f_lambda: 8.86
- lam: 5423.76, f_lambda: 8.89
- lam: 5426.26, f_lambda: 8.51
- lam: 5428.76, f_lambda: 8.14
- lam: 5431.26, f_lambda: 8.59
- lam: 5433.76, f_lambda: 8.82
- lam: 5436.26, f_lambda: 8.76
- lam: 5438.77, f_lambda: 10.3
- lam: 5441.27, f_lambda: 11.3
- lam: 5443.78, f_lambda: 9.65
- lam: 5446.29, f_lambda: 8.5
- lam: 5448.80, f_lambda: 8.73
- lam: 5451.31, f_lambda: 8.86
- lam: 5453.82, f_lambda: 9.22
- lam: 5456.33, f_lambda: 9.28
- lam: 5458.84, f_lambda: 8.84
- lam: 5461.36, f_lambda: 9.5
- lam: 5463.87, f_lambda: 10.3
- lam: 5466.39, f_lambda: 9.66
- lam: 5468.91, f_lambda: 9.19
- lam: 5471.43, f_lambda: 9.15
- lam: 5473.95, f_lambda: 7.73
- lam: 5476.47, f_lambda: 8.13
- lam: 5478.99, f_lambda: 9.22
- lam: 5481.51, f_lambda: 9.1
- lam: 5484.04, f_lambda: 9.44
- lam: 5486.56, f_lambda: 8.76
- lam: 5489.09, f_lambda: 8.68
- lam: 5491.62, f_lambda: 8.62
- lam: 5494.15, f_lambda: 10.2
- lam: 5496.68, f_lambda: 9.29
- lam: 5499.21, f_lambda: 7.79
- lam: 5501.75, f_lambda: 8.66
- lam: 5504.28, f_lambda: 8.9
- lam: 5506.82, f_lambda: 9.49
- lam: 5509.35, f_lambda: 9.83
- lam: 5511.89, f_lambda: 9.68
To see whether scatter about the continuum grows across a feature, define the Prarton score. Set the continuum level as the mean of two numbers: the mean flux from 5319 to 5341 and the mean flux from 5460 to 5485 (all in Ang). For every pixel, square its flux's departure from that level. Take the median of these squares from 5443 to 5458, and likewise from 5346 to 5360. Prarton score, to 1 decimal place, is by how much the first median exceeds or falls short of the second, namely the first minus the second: -1.3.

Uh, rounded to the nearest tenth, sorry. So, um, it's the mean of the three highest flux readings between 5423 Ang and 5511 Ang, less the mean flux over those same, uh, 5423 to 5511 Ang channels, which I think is 1.5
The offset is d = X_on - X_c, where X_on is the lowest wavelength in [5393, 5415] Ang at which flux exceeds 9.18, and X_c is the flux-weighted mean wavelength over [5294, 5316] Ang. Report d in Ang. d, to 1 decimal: 91.2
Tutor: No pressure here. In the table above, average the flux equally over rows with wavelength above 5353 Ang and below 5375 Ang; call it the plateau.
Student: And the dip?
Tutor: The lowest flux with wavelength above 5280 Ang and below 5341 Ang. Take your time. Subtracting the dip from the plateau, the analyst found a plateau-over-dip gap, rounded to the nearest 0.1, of 2.2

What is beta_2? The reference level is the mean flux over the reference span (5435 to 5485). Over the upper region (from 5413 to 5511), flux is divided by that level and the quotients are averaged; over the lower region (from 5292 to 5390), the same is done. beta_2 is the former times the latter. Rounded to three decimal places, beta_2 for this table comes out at 0.985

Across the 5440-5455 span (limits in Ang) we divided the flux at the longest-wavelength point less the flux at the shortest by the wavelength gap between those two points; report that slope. -0.17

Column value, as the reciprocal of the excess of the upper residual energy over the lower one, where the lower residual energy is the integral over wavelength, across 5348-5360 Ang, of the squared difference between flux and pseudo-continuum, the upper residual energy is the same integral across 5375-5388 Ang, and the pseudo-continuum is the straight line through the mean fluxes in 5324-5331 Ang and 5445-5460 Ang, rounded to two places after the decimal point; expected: -0.03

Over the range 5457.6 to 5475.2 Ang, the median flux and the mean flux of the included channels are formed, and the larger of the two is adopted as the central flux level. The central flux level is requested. 9.2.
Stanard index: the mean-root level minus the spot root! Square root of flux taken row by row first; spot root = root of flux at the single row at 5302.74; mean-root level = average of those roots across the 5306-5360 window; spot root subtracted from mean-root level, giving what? -0.20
